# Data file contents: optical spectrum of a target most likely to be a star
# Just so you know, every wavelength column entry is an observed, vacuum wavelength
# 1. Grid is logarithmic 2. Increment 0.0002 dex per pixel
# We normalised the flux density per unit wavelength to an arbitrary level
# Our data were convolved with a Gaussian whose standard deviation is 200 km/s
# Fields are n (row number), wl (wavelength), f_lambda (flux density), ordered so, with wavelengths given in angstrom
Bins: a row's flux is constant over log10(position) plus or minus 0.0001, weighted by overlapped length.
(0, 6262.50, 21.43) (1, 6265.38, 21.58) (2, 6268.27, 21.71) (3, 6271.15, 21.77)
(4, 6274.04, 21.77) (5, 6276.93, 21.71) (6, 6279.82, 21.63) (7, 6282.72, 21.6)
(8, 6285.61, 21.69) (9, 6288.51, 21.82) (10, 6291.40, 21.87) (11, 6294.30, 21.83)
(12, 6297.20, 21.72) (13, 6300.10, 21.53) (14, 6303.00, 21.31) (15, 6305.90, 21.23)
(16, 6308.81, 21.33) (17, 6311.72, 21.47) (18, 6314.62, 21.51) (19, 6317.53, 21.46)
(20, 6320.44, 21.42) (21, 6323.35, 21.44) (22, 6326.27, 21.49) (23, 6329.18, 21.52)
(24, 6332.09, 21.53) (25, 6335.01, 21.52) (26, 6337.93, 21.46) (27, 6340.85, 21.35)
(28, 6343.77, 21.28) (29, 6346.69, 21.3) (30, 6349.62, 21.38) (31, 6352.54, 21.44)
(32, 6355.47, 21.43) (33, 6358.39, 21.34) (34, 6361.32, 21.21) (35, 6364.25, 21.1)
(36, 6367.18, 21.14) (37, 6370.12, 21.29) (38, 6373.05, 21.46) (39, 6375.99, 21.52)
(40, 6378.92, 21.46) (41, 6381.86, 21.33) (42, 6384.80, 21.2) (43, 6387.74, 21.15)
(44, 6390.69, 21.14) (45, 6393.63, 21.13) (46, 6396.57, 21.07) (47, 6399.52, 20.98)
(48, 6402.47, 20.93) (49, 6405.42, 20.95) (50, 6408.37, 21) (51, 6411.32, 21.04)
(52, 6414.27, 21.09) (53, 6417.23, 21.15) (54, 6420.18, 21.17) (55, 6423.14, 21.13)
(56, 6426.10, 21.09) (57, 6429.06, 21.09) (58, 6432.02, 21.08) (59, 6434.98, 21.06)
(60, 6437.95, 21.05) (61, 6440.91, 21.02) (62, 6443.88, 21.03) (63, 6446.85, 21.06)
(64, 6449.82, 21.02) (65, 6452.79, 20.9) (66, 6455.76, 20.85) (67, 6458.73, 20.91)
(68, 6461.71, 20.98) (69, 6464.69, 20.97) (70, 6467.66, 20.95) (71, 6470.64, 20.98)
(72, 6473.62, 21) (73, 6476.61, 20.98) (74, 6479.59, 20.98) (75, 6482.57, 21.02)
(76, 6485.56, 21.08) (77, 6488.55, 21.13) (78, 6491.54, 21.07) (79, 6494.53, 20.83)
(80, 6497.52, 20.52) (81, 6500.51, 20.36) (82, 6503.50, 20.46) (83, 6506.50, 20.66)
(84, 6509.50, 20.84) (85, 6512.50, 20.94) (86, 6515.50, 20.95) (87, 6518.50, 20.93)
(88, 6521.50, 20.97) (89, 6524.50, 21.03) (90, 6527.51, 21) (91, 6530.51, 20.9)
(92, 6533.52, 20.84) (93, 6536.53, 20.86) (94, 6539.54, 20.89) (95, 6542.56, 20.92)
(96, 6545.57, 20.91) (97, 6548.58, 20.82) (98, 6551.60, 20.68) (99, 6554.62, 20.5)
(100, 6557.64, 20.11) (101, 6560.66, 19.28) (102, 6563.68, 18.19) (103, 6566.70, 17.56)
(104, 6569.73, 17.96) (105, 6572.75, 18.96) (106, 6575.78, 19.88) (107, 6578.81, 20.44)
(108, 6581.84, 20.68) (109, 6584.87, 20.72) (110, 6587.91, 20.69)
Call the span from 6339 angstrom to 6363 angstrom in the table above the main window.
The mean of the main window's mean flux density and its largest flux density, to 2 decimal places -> 21.39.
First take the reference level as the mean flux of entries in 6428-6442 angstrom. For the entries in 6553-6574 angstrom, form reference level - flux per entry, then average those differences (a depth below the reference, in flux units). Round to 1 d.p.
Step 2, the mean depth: 2.1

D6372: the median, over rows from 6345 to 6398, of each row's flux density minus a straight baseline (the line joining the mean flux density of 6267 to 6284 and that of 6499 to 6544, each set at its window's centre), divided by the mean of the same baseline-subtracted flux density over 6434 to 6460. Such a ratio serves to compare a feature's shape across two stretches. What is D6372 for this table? 0.9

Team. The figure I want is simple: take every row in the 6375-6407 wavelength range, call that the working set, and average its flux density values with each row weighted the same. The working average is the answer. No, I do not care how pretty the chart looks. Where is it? 21.2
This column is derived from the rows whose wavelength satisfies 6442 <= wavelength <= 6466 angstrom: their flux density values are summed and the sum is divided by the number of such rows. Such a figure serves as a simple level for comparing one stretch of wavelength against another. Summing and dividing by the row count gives 21.0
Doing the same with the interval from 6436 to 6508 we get 20.9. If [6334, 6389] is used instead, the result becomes 21.3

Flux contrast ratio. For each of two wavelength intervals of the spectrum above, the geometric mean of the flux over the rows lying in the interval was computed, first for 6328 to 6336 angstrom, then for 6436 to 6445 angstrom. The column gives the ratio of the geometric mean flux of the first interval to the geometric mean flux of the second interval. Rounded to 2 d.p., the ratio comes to 1.02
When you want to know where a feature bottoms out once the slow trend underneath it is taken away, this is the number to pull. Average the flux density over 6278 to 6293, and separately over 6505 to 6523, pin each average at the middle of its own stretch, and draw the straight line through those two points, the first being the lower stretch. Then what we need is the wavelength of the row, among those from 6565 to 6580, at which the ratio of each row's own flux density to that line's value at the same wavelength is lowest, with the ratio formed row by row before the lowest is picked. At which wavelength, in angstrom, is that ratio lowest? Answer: 6566.70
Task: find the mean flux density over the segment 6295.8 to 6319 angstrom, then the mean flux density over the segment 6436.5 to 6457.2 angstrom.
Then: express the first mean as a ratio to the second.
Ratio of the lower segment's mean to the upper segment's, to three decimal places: 1.022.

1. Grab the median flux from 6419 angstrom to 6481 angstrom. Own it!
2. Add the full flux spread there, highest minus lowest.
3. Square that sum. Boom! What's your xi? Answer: 455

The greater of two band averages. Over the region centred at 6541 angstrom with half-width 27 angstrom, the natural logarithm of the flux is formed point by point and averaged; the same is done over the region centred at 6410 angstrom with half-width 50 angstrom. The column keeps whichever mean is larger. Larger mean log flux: 3.050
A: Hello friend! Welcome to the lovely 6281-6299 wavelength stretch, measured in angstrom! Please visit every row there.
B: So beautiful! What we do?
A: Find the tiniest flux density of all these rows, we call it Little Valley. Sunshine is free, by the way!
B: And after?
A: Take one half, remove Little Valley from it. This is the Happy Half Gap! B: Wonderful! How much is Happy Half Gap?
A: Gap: -21.1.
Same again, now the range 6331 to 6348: -20.8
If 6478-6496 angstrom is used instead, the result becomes -20.3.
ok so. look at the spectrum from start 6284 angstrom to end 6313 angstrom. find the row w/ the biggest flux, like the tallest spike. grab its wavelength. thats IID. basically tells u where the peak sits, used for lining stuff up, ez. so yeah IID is 6291.40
